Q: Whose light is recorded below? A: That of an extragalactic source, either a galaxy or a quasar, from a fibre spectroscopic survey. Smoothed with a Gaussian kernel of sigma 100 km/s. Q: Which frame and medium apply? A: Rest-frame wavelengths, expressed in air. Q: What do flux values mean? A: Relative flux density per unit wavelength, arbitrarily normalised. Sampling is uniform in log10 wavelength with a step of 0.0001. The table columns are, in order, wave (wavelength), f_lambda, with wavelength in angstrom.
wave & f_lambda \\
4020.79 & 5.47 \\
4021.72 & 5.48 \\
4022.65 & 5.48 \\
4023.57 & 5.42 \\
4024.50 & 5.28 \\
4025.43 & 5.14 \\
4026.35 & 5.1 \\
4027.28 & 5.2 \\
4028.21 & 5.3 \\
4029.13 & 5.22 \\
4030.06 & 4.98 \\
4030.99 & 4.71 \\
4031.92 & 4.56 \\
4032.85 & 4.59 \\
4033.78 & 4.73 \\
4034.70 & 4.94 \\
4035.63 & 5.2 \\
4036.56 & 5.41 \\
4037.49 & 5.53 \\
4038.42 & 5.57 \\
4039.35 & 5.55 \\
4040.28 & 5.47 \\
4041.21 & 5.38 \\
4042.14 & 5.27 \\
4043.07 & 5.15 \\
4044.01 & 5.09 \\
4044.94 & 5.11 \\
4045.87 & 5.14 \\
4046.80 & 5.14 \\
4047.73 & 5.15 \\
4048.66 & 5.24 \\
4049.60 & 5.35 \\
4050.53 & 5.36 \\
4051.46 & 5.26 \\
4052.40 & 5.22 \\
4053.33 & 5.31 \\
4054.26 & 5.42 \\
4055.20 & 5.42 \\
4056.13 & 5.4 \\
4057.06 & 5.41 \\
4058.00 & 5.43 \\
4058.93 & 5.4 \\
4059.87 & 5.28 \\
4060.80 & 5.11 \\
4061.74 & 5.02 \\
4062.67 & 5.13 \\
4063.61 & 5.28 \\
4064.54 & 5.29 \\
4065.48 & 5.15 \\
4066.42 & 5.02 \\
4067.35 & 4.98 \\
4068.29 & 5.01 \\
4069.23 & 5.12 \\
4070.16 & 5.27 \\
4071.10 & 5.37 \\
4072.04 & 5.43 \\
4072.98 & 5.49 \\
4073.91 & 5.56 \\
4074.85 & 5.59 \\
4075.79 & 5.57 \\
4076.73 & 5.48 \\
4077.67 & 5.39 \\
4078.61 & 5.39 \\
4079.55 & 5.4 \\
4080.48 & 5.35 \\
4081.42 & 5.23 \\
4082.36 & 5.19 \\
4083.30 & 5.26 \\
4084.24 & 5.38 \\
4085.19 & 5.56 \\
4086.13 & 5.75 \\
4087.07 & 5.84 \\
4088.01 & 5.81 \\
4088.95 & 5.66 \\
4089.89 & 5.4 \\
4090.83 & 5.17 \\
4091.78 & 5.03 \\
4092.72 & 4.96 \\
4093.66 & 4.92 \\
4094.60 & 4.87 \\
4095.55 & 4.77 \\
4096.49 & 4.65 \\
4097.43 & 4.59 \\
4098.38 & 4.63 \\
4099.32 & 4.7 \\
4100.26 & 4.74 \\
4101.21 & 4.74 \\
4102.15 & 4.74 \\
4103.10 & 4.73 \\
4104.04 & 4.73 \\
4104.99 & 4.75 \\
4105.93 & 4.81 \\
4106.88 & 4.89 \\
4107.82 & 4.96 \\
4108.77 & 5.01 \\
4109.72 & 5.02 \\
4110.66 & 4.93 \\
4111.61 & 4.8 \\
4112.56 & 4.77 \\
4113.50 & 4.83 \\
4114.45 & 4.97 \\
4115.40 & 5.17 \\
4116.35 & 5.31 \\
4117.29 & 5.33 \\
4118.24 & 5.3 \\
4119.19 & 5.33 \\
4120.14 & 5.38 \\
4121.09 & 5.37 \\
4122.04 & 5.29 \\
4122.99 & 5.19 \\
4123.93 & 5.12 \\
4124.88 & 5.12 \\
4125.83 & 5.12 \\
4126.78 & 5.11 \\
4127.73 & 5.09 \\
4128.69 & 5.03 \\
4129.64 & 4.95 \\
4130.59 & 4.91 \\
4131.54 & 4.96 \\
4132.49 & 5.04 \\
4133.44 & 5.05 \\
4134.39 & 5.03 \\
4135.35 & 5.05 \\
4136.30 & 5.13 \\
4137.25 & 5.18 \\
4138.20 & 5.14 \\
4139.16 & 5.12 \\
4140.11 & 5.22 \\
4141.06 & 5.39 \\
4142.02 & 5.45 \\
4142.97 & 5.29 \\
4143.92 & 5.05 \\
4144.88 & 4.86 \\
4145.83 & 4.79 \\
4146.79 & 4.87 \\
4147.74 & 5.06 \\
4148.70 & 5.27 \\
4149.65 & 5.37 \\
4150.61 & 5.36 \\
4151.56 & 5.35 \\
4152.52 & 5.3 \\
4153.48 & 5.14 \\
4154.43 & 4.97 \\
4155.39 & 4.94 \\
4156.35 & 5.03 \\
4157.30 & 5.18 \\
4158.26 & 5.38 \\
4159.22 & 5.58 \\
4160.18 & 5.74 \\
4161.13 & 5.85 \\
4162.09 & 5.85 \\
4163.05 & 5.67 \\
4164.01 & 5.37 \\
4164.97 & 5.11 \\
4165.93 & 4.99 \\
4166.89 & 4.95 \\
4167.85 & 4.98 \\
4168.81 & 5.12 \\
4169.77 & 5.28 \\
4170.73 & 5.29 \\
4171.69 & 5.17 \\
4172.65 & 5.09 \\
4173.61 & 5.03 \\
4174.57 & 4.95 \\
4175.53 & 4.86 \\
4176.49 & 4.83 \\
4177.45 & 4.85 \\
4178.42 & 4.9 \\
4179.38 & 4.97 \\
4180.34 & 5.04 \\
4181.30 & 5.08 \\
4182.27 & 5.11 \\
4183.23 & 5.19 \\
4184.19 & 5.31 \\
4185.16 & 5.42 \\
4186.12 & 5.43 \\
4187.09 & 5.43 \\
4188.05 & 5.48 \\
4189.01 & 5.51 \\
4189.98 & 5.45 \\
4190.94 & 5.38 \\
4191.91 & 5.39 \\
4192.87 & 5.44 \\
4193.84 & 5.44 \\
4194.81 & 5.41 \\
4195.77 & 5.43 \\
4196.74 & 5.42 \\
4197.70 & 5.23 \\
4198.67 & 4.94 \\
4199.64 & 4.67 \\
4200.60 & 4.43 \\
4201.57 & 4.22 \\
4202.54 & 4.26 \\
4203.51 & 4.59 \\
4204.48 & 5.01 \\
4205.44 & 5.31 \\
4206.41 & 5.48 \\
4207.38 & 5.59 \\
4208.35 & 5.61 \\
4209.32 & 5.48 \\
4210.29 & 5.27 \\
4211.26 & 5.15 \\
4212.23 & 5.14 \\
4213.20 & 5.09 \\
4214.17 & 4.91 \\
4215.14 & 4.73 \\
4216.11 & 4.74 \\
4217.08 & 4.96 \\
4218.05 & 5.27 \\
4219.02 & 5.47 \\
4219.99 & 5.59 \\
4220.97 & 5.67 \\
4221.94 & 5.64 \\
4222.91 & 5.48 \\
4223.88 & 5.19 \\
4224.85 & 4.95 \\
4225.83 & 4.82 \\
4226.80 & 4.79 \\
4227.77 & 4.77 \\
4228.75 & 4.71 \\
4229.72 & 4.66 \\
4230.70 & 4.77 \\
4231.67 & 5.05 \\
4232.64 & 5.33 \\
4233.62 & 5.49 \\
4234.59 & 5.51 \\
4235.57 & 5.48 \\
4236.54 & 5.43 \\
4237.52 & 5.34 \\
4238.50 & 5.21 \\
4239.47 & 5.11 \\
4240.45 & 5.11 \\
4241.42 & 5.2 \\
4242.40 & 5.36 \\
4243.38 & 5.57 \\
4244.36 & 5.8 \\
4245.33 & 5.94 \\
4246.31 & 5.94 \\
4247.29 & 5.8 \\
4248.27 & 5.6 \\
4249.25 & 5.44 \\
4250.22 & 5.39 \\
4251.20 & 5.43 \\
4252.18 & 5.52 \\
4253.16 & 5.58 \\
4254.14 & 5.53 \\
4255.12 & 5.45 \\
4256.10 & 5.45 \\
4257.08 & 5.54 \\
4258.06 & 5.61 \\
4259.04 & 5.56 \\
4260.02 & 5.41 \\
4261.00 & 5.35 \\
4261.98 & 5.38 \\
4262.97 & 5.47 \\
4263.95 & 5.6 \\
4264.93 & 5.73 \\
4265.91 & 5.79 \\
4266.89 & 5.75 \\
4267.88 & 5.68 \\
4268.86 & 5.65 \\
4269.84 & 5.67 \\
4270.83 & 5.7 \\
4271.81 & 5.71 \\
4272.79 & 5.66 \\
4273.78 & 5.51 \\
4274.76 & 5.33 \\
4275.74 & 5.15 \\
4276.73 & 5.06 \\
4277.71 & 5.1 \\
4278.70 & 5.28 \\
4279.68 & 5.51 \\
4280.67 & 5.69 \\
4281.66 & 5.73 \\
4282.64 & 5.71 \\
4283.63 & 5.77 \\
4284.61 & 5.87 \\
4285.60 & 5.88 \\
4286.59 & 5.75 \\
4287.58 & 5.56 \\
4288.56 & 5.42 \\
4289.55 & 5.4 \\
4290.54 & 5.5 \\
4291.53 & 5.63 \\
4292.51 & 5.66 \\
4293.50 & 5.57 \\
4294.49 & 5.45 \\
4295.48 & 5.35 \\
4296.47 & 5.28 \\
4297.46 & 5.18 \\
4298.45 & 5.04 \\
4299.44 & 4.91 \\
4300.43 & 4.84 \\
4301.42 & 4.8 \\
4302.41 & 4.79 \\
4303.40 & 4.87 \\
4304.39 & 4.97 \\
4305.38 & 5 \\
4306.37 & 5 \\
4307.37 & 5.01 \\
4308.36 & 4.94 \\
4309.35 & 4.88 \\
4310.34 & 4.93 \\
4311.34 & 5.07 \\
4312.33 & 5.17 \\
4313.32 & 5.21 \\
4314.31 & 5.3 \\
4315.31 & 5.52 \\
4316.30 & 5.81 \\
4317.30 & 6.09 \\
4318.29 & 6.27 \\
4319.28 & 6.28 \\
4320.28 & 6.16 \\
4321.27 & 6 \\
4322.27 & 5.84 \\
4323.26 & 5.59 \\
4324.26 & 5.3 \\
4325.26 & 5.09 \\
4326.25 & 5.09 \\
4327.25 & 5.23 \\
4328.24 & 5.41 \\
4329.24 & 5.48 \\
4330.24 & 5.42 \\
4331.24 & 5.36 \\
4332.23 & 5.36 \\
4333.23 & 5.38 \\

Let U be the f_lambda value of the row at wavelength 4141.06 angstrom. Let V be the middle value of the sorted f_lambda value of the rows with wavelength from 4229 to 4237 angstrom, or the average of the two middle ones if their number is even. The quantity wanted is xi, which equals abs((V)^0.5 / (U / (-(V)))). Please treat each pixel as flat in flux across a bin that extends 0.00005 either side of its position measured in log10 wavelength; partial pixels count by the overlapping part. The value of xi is 2.32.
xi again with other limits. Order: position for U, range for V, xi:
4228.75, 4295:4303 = 2.36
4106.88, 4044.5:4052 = 2.42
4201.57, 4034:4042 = 3.01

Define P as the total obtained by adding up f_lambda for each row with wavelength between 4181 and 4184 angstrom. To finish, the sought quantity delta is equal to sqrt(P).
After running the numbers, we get 3.92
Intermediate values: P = 15.4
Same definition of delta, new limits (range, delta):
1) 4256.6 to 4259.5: 4.09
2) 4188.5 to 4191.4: 4.04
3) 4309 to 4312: 3.86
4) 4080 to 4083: 3.97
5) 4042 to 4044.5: 3.94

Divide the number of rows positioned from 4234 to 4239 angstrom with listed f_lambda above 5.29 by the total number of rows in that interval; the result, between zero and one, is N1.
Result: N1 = 0.8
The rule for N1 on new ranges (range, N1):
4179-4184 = 0.0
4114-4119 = 0.6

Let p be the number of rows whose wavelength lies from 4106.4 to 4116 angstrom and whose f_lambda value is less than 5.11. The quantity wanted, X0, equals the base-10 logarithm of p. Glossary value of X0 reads 1.0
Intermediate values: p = 9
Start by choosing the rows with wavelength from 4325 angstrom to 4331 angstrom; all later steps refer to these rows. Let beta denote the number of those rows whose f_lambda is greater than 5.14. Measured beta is 4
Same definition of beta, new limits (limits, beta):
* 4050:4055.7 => 6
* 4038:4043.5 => 6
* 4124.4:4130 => 0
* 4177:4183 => 0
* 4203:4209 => 4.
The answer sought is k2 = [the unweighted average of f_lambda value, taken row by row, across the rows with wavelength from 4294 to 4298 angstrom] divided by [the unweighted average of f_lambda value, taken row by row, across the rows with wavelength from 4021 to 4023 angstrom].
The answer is 0.970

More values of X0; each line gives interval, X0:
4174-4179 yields 0.7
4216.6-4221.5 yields 0.0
